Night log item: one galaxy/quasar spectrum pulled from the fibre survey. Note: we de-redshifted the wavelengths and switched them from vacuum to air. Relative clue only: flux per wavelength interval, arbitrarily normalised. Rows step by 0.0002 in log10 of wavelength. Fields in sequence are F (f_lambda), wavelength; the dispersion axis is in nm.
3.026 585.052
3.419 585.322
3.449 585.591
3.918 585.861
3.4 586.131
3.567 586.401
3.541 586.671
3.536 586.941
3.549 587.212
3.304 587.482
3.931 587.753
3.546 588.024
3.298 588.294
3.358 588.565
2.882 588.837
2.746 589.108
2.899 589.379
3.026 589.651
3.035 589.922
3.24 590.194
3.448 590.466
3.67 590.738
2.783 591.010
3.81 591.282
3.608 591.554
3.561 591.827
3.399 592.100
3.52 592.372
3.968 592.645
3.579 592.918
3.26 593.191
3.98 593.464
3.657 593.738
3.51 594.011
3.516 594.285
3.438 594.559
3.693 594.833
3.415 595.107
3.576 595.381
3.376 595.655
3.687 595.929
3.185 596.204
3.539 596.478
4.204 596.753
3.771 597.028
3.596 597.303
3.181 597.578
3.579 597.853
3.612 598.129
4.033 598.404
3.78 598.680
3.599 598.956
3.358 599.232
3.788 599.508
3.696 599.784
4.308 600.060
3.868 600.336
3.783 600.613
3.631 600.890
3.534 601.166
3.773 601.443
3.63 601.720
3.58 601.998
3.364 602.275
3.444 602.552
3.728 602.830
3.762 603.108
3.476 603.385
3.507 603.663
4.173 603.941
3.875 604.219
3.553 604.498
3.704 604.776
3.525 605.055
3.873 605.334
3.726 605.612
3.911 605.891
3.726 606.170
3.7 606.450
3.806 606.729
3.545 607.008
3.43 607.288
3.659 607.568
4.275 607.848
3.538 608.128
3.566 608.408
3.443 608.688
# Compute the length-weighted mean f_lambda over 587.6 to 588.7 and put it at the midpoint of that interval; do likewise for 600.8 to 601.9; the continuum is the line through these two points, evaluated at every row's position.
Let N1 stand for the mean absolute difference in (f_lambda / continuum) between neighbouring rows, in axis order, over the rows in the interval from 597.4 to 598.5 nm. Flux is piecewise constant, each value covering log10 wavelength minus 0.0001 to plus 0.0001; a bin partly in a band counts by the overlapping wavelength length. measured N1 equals 0.08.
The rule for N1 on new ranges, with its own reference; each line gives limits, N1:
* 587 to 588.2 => 0.12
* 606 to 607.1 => 0.04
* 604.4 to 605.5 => 0.06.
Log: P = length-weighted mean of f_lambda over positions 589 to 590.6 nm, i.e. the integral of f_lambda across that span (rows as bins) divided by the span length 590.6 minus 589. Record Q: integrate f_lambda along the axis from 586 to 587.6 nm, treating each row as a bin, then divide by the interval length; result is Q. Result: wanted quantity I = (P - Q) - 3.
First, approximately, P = 3.07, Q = 3.49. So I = -3.41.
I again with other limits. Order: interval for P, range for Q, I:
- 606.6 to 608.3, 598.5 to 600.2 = -3.06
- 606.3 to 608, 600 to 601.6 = -3.06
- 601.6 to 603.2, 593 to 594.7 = -2.98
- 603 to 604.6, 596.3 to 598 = -2.91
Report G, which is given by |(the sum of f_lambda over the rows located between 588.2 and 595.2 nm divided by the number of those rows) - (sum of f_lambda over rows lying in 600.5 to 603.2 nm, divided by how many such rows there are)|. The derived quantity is 0.23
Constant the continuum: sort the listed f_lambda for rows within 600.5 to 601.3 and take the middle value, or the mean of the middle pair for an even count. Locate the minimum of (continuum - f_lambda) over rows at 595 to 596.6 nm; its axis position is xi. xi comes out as 595.929 nm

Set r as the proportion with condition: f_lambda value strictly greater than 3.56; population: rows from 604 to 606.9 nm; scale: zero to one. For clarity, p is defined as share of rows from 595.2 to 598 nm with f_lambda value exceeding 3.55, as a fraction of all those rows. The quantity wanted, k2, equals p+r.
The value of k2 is 1.40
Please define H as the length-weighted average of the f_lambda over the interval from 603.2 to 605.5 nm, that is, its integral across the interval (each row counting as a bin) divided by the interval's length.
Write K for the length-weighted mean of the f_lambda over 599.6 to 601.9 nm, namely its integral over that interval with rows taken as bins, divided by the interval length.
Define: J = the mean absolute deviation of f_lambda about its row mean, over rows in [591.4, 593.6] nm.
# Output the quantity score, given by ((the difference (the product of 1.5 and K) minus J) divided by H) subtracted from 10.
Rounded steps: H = 3.71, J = 0.182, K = 3.77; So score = 8.52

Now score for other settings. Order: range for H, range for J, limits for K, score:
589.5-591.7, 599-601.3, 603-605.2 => 8.39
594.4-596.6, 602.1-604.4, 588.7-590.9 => 8.72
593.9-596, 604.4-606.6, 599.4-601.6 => 8.41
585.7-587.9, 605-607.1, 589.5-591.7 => 8.64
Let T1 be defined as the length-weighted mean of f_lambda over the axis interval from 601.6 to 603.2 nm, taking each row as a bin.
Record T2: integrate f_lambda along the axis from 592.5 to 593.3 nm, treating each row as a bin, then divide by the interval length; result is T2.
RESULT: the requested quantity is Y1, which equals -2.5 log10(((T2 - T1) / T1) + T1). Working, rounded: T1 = 3.58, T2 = 3.61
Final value -1.39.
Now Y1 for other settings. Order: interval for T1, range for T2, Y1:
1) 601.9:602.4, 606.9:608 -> -1.37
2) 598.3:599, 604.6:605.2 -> -1.44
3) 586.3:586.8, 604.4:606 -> -1.39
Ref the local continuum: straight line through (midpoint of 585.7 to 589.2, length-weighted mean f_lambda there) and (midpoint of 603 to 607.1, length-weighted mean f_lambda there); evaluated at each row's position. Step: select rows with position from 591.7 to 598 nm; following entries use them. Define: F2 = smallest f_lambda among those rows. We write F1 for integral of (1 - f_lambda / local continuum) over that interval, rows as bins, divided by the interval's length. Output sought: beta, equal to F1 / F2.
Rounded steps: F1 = -0.004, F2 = 3.181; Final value -0.001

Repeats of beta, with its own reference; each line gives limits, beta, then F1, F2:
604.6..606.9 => 0.000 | -0.001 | 3.525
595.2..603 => -0.002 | -0.006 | 3.181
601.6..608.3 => 0.003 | 0.010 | 3.364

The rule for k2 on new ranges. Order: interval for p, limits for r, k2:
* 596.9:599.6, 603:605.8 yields 1.40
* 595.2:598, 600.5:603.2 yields 1.30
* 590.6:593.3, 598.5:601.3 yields 1.40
